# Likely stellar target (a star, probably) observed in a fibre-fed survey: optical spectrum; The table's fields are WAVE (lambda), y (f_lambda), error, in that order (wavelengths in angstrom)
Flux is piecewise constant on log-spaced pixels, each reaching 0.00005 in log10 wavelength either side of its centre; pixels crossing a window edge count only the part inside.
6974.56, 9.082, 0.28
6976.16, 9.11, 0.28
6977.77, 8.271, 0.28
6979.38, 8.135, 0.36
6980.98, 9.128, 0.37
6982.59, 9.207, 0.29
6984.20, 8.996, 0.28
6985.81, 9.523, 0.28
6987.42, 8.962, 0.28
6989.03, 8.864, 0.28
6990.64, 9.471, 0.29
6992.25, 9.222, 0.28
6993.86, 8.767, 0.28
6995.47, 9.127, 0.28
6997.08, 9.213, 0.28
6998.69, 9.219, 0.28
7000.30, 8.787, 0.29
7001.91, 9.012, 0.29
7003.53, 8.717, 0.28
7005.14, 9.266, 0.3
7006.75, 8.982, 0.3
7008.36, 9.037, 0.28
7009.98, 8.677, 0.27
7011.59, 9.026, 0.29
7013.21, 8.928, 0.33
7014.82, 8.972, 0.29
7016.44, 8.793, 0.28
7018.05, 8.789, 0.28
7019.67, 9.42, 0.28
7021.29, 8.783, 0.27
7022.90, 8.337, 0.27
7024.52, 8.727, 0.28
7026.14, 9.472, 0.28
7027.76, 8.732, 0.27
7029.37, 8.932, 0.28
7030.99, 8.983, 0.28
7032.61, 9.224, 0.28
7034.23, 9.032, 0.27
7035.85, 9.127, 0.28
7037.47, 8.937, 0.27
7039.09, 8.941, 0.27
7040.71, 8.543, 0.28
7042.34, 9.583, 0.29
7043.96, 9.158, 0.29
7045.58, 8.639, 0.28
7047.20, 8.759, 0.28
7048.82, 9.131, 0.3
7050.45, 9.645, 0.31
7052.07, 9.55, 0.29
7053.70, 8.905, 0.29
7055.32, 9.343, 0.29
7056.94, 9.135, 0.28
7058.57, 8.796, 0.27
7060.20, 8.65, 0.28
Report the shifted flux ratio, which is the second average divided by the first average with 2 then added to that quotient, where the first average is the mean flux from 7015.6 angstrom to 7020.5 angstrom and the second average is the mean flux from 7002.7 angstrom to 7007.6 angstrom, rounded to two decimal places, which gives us 3.00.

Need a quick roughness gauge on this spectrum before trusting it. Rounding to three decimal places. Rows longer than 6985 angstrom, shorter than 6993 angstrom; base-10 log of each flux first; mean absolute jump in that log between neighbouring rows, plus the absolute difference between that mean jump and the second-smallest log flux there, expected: 0.952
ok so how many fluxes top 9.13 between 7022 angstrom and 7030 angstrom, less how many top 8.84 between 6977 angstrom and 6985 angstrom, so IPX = -2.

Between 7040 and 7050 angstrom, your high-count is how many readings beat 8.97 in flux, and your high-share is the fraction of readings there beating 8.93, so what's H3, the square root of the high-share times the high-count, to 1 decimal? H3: 1.2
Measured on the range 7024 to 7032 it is 1.1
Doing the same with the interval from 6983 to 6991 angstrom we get 1.5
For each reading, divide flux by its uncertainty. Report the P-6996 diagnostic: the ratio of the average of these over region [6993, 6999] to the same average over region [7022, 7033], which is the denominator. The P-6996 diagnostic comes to 1.01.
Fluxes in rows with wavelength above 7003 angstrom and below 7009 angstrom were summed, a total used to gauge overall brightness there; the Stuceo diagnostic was 36.0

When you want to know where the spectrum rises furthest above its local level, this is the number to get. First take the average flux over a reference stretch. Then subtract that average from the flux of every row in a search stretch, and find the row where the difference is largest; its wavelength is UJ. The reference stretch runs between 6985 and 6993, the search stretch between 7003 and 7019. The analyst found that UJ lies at 7005.14 angstrom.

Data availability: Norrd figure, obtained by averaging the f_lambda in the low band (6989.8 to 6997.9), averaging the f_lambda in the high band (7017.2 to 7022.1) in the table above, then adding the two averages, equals 18.2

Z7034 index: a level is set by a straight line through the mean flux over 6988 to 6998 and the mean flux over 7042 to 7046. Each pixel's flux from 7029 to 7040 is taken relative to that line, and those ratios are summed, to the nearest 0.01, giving 6.92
